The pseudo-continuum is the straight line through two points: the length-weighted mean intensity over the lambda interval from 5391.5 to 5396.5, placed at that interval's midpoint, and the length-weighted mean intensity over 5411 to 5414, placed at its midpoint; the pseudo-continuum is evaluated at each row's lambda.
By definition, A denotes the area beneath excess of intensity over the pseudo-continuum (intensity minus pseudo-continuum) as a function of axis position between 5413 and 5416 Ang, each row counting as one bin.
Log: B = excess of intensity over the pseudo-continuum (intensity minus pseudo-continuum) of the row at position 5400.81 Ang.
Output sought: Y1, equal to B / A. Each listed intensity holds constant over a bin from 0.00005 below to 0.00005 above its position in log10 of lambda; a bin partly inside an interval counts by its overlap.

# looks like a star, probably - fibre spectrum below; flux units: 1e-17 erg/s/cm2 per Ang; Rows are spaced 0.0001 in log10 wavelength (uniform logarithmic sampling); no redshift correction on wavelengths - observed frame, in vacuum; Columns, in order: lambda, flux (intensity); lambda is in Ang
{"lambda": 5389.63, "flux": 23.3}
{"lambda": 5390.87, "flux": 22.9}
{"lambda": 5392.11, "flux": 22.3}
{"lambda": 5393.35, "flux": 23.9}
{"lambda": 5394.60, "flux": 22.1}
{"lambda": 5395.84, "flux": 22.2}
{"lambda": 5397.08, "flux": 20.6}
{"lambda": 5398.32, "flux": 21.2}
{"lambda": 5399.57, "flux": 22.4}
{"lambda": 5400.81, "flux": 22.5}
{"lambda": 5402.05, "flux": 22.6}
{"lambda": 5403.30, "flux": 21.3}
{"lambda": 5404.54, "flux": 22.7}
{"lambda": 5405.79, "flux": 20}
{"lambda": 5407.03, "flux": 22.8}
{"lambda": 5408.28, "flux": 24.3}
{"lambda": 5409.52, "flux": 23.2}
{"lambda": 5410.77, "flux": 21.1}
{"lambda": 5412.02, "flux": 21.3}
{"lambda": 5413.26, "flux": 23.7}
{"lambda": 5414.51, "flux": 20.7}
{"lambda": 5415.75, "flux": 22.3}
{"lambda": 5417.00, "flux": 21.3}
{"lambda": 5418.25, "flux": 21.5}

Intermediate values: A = -0.5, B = 0.0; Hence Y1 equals -0.1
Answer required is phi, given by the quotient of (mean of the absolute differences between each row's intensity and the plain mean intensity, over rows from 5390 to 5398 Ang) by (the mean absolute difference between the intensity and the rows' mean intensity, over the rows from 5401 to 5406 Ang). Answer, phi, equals 0.71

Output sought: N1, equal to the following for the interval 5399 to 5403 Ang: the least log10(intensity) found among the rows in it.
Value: 1.35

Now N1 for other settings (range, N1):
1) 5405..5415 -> 1.30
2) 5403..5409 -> 1.30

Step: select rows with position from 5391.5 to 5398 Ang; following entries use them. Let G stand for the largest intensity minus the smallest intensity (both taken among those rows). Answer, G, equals 3.30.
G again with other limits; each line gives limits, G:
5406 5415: 3.60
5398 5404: 1.40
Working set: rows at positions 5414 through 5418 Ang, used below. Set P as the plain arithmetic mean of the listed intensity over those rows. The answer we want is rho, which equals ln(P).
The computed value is 3.065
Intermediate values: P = 21.4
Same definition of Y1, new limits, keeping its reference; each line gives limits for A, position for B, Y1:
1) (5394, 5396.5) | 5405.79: 2.1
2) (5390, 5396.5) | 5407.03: 1.0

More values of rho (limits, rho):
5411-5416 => 3.091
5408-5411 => 3.130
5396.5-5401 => 3.076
